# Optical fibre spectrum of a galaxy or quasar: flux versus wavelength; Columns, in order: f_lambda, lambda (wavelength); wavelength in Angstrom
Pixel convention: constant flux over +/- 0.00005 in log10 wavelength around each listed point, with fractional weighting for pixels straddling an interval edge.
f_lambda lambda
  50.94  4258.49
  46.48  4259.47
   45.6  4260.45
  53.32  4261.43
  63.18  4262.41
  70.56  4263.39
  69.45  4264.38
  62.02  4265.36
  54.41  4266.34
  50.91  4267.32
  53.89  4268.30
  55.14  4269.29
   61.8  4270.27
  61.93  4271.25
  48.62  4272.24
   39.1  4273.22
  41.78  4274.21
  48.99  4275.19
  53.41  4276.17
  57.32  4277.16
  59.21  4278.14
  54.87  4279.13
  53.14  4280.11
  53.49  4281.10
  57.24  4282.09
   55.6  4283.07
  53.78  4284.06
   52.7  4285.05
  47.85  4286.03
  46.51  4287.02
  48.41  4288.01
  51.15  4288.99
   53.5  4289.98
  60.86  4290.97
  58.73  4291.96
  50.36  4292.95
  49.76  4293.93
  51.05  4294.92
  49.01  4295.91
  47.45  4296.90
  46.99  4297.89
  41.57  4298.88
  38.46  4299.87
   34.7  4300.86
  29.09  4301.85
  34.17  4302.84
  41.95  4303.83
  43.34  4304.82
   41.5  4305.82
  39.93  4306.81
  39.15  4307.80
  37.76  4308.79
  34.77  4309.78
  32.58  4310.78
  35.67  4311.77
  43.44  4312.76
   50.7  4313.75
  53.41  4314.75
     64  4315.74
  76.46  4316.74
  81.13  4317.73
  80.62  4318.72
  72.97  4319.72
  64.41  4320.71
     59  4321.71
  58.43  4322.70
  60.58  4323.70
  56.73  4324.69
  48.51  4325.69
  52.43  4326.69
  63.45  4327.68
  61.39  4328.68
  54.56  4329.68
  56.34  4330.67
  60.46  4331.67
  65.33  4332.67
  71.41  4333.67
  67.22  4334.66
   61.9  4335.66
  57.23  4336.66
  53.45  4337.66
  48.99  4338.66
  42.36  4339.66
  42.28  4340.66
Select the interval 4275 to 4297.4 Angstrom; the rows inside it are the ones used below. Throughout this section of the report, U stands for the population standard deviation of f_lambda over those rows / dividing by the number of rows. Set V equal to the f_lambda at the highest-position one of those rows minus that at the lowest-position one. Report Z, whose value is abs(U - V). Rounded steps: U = 3.9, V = -2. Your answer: 5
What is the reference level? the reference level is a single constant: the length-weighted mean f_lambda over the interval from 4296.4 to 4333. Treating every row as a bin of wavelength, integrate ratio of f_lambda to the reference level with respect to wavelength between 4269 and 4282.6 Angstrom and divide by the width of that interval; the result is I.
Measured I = 1.04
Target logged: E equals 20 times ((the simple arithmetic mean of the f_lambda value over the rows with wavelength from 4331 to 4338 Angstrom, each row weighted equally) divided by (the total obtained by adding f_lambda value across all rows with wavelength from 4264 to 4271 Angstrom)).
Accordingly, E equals 3.06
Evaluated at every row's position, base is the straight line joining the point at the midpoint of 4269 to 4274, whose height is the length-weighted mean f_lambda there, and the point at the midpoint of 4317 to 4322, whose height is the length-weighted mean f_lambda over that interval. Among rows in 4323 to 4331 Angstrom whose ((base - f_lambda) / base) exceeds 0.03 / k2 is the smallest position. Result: 4323.70 Angstrom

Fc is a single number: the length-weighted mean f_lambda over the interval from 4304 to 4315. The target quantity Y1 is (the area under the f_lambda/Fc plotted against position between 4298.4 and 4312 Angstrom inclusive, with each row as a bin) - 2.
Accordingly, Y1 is 10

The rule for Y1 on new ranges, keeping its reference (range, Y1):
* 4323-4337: 19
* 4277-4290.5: 16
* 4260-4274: 17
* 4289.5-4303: 13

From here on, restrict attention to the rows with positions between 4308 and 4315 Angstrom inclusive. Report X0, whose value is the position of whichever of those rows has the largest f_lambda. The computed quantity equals 4314.75 Angstrom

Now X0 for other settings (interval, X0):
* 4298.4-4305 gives 4304.82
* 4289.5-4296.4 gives 4290.97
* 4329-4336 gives 4333.67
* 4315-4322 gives 4317.73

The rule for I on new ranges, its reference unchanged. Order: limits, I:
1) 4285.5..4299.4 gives 0.98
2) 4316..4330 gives 1.24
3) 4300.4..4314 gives 0.74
